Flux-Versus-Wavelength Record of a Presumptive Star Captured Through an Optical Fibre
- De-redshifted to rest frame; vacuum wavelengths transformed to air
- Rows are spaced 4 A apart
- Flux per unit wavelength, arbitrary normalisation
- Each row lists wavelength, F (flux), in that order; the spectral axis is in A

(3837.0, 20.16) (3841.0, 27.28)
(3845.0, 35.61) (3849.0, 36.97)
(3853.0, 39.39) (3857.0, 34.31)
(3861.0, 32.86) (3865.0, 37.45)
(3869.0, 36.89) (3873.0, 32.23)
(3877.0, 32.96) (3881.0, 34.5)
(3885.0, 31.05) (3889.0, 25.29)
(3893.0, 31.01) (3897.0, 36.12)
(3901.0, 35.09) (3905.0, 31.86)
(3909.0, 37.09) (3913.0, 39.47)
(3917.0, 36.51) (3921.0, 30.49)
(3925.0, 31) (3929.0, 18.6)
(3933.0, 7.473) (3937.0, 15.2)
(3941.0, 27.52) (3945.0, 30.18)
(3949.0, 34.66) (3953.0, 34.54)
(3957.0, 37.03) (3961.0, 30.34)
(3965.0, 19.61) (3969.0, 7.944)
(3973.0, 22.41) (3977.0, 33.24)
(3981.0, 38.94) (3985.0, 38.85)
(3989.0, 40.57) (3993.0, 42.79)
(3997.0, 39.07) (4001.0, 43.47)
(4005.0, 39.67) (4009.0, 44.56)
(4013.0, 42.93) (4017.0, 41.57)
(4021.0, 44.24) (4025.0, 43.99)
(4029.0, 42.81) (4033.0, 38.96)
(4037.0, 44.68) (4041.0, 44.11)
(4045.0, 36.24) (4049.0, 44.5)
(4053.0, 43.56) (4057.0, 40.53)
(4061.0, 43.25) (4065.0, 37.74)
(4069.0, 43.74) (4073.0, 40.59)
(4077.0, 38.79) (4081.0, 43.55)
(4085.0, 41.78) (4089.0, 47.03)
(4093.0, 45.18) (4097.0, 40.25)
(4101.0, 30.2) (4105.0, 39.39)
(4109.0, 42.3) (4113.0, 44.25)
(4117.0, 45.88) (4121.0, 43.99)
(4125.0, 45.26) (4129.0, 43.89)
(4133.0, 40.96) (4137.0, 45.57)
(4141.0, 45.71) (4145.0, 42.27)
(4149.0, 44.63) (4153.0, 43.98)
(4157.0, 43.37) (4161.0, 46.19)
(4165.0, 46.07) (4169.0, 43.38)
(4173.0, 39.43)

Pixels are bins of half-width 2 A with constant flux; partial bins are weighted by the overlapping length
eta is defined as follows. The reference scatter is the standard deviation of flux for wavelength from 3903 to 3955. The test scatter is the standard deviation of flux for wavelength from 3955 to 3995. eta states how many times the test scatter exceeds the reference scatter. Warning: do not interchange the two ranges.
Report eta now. 1.2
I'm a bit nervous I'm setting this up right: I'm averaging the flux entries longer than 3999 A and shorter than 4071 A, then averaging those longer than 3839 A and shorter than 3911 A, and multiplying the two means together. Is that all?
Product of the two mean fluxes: 1427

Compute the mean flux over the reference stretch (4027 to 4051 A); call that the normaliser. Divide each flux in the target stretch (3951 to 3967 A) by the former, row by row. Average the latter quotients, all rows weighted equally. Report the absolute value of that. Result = 0.73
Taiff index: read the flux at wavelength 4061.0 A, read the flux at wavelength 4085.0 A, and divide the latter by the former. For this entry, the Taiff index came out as 0.97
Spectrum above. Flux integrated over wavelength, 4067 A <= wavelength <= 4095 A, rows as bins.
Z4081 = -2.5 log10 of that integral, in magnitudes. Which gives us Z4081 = -7.70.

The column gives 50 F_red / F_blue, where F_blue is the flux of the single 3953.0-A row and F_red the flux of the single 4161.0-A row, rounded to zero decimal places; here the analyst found 67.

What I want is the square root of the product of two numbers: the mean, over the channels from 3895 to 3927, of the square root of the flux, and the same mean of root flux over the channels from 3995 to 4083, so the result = 6.17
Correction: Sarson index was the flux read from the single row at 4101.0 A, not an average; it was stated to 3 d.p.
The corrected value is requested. 30.200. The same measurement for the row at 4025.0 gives 43.990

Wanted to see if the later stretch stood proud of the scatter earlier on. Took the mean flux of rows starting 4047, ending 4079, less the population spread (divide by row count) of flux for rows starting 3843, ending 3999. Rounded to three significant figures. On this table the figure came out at 33.4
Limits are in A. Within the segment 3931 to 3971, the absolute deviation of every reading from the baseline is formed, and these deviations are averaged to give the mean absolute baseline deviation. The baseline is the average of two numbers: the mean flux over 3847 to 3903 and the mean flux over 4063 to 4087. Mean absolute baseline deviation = 13.1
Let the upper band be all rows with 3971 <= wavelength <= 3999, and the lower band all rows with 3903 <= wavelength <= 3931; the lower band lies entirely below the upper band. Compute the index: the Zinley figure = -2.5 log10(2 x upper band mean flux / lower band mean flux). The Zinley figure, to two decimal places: -0.89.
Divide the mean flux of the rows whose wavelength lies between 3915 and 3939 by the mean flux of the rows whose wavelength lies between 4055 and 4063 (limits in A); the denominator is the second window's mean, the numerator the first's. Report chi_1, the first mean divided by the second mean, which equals 0.55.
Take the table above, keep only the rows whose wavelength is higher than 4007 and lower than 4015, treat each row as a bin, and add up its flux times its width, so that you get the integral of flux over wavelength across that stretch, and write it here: 350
